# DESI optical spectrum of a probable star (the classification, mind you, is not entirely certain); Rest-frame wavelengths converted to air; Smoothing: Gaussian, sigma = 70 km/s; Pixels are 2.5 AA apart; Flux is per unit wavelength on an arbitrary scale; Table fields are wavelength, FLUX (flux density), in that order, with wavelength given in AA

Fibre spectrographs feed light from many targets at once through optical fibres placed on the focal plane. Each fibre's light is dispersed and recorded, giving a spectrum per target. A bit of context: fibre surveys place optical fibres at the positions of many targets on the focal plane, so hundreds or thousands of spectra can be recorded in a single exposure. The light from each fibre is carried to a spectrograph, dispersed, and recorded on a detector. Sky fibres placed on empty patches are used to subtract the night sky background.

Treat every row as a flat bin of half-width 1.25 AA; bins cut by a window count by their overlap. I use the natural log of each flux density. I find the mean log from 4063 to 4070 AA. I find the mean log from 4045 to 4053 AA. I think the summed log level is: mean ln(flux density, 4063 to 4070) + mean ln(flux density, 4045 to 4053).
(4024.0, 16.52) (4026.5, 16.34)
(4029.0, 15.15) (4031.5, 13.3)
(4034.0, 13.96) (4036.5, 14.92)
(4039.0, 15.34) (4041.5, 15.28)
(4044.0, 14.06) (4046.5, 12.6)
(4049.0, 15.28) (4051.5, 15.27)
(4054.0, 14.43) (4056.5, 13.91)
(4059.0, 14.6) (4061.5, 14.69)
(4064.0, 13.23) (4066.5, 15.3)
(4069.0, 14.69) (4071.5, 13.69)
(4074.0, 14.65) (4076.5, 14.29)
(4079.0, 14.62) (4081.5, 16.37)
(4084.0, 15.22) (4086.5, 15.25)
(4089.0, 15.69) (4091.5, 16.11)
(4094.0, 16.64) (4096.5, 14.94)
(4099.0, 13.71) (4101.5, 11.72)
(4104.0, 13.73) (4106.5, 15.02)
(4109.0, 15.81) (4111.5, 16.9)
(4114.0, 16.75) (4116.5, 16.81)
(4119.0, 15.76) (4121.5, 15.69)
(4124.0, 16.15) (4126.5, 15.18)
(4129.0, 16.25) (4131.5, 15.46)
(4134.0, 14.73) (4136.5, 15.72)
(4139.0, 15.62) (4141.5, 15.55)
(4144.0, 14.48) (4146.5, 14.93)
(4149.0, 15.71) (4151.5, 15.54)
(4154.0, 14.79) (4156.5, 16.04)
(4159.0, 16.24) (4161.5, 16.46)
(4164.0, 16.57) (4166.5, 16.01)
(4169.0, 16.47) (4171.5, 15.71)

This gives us 5.33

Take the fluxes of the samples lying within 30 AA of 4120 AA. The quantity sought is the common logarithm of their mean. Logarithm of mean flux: 1.187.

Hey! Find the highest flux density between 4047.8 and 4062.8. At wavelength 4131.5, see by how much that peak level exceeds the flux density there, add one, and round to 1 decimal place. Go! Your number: 0.8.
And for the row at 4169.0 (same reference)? -0.2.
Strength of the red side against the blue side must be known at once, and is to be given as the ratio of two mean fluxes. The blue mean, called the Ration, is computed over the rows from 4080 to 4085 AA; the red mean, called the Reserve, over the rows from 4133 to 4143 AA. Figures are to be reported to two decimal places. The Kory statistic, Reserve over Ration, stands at 0.98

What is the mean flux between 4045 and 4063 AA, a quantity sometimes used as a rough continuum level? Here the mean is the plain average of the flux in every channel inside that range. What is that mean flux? 14.4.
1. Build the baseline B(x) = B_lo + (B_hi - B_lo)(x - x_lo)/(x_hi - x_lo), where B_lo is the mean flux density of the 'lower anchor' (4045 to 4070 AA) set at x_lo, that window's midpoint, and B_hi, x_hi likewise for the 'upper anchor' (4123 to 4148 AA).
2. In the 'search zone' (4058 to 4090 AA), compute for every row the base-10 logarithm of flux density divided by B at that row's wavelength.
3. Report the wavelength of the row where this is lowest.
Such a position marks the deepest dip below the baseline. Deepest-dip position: 4064.0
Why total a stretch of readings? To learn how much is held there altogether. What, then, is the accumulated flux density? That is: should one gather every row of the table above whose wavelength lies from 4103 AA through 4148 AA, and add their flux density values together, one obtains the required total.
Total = 281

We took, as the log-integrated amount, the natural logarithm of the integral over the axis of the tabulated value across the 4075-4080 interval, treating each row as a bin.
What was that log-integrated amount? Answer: 4.28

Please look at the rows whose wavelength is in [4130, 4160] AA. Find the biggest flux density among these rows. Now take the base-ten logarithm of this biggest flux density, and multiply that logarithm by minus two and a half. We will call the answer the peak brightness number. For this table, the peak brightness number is -3.03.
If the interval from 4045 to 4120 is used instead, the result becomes -3.07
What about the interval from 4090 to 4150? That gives -3.07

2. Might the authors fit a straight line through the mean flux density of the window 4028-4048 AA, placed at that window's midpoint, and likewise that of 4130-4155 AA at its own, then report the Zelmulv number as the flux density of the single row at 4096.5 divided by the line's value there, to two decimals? 1.01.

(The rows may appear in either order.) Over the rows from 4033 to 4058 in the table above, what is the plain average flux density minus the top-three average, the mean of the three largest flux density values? -0.79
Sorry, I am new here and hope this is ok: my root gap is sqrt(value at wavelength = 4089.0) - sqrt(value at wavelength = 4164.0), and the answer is -0.11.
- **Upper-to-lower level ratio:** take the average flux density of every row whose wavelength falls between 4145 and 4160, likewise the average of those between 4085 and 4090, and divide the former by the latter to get 1.00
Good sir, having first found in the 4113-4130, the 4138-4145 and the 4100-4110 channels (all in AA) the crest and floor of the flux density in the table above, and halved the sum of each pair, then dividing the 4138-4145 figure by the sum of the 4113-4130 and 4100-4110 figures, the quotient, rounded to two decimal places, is 0.51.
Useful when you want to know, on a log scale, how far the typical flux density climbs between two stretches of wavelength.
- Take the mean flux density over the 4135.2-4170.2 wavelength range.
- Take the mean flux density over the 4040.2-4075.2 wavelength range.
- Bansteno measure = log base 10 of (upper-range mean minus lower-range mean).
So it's 0.1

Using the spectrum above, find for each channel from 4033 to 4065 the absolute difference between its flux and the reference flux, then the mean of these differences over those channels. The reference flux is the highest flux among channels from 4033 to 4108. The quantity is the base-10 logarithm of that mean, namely 0.34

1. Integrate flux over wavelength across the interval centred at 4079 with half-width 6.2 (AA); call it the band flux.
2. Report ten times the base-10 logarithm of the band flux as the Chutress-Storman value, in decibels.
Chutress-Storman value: 22.7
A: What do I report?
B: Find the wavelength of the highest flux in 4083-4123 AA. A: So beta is 4111.5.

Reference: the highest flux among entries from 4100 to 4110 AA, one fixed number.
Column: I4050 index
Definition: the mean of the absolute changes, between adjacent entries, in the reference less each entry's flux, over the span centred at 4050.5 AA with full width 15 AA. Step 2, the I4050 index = 1.10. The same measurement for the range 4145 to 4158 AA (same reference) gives 0.74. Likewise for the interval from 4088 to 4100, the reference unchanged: 0.97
